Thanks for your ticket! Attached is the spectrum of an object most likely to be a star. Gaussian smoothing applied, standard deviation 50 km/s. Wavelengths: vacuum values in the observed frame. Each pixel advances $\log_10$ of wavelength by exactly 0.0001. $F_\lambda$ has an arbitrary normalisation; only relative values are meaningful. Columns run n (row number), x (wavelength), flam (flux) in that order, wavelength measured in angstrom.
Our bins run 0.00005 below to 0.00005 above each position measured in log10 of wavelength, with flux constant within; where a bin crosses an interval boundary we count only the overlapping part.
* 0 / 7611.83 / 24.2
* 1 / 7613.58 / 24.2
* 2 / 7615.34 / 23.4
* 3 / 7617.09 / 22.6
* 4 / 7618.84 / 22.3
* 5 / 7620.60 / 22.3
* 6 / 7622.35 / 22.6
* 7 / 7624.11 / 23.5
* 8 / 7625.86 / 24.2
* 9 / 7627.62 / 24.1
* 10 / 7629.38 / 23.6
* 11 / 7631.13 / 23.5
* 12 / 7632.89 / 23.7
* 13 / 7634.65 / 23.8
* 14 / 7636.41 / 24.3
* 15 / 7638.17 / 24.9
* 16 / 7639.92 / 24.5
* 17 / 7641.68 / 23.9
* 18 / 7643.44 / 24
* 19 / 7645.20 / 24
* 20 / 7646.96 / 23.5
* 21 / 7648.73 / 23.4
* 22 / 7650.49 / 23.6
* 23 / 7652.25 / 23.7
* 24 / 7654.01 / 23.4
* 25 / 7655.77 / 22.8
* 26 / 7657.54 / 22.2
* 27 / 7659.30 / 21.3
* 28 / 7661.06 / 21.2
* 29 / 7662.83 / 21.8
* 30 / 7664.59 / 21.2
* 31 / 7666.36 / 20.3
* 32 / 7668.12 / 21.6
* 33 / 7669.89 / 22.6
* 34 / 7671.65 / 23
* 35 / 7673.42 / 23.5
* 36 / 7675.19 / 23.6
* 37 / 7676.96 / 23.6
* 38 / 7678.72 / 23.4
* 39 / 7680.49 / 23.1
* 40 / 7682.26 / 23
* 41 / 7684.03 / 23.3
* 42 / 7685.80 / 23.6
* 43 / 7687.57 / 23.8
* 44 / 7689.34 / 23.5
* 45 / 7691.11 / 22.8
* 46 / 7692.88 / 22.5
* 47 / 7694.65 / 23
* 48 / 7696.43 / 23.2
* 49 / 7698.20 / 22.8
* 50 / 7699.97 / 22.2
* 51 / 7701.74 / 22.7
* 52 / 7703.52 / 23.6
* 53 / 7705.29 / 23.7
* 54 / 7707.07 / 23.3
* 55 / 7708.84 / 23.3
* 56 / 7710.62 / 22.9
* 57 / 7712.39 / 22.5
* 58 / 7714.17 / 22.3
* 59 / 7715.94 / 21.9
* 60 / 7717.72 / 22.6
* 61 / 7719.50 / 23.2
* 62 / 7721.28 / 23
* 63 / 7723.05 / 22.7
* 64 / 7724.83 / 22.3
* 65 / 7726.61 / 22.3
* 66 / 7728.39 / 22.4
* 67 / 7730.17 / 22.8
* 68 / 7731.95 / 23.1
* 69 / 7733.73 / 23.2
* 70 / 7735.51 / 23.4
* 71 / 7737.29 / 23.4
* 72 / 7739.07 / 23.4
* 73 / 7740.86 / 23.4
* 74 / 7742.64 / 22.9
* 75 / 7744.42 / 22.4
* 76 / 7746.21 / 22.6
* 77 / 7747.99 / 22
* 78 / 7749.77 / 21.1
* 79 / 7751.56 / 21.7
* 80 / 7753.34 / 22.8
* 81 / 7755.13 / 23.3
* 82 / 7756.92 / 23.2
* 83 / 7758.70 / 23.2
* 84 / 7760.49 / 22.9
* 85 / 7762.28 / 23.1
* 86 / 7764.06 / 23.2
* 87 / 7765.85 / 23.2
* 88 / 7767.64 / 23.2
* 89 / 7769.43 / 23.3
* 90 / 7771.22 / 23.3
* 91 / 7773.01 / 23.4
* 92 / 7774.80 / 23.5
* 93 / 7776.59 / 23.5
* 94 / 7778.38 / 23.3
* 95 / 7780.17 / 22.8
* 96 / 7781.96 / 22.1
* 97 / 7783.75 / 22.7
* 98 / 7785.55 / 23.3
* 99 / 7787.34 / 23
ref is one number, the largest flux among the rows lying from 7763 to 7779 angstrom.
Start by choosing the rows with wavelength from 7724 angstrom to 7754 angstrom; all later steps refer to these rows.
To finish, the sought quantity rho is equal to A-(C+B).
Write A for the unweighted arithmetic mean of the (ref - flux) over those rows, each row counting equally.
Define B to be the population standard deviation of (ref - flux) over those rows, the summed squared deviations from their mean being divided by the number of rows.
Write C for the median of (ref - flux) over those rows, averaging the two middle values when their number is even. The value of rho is -0.5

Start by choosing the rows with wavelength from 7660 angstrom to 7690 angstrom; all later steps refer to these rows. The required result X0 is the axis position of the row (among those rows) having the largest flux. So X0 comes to 7687.57 angstrom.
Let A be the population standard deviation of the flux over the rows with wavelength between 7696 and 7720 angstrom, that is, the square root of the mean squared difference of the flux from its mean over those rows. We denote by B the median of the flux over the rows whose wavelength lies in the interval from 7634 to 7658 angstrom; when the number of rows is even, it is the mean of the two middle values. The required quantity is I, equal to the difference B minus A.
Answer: 23.2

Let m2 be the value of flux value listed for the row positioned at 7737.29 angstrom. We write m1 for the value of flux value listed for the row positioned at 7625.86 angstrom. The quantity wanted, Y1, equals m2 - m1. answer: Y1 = -0.8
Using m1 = 24.2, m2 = 23.4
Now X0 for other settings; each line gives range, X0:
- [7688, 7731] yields 7705.29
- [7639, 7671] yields 7639.92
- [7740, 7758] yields 7740.86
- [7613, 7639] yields 7638.17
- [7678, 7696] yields 7687.57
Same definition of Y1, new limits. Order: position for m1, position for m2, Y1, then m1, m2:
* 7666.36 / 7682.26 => 2.7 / 20.3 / 23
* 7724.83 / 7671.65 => 0.7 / 22.3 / 23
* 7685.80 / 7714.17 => -1.3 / 23.6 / 22.3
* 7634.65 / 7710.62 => -0.9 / 23.8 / 22.9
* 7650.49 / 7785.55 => -0.3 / 23.6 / 23.3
